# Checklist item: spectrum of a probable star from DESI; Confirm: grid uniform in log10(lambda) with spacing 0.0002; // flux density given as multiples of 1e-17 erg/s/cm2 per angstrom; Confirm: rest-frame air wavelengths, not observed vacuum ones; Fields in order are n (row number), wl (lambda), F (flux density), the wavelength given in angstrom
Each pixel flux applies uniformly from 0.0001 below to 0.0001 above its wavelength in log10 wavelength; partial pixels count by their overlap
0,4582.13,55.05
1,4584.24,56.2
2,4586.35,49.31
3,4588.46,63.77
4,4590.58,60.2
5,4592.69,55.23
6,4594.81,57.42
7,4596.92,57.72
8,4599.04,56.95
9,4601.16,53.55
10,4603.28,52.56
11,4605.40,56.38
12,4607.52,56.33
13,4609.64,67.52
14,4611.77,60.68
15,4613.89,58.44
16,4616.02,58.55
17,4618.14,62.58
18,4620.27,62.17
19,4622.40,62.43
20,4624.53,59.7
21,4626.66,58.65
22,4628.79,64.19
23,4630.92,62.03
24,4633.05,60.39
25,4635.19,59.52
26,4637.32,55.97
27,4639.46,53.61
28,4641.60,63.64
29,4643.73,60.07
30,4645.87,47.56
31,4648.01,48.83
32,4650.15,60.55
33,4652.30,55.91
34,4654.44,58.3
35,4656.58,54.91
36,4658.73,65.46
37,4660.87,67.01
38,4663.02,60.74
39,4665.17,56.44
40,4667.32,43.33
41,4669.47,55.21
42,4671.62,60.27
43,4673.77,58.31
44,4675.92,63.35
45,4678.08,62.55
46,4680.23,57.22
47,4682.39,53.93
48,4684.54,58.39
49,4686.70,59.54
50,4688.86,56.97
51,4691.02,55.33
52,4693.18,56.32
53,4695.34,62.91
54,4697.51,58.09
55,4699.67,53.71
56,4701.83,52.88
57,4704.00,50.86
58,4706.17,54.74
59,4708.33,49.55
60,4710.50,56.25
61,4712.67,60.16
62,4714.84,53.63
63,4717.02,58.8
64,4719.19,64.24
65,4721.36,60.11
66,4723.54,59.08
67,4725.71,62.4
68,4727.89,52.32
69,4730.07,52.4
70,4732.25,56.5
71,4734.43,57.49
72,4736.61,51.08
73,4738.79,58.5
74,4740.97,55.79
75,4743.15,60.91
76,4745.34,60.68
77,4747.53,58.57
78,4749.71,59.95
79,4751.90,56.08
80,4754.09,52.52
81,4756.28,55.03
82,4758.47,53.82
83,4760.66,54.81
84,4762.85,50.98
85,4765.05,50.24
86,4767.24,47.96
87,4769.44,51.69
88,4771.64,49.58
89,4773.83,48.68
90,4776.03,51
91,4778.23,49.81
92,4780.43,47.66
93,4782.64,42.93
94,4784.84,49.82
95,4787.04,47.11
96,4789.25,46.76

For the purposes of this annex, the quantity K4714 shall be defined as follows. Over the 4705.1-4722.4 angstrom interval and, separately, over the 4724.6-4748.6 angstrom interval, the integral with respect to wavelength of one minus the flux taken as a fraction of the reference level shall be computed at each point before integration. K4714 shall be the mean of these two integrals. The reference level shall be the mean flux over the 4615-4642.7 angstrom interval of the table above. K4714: 1.10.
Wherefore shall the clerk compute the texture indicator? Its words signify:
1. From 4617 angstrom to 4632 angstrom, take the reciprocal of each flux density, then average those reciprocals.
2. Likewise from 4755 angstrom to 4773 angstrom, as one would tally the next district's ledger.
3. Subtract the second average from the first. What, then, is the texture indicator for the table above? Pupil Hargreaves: -0.0031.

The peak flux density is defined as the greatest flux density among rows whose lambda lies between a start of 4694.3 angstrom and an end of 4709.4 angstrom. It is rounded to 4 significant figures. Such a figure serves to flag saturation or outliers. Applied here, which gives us 62.91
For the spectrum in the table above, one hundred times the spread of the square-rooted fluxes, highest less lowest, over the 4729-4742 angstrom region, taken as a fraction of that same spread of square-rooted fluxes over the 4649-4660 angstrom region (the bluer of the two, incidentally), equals 74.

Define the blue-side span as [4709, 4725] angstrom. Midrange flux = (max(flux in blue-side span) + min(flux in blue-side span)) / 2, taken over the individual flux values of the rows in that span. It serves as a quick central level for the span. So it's 59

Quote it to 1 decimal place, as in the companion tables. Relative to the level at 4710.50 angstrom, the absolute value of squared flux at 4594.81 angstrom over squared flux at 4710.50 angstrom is 1.0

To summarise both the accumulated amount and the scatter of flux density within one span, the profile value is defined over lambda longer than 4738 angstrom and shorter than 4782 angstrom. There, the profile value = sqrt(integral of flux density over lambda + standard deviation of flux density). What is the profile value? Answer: 48.6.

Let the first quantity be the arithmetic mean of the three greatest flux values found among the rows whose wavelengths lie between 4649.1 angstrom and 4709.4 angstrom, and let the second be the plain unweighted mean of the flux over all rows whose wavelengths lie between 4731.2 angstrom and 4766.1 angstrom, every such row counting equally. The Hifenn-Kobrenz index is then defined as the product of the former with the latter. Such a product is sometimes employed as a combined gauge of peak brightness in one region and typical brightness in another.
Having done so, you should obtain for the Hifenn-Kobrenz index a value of 3643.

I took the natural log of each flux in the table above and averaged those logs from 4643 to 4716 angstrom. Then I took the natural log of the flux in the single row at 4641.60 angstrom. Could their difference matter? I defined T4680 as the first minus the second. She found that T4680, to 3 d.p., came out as -0.119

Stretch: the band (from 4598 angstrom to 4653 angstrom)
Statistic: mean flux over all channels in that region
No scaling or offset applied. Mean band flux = 58.4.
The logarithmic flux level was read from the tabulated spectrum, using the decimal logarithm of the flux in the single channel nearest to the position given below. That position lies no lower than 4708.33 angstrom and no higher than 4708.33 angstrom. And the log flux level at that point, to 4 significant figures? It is 1.695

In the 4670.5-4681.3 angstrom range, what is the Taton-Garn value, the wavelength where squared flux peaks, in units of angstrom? 4675.92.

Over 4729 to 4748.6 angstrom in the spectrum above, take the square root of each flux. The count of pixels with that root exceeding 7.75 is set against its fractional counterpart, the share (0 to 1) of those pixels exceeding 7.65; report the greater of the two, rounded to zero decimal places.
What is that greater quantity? 2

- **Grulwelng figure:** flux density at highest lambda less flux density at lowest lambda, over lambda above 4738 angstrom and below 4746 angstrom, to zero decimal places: 2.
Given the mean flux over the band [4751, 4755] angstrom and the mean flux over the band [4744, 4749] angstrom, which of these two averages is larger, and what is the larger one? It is 60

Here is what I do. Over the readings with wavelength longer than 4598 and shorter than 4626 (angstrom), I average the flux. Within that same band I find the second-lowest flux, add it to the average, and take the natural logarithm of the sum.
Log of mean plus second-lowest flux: 4.724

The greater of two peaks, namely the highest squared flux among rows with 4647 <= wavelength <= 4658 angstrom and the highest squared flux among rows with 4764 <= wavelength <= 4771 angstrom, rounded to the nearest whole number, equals 3666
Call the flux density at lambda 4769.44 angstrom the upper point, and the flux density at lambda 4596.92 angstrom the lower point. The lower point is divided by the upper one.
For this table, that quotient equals 1.12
